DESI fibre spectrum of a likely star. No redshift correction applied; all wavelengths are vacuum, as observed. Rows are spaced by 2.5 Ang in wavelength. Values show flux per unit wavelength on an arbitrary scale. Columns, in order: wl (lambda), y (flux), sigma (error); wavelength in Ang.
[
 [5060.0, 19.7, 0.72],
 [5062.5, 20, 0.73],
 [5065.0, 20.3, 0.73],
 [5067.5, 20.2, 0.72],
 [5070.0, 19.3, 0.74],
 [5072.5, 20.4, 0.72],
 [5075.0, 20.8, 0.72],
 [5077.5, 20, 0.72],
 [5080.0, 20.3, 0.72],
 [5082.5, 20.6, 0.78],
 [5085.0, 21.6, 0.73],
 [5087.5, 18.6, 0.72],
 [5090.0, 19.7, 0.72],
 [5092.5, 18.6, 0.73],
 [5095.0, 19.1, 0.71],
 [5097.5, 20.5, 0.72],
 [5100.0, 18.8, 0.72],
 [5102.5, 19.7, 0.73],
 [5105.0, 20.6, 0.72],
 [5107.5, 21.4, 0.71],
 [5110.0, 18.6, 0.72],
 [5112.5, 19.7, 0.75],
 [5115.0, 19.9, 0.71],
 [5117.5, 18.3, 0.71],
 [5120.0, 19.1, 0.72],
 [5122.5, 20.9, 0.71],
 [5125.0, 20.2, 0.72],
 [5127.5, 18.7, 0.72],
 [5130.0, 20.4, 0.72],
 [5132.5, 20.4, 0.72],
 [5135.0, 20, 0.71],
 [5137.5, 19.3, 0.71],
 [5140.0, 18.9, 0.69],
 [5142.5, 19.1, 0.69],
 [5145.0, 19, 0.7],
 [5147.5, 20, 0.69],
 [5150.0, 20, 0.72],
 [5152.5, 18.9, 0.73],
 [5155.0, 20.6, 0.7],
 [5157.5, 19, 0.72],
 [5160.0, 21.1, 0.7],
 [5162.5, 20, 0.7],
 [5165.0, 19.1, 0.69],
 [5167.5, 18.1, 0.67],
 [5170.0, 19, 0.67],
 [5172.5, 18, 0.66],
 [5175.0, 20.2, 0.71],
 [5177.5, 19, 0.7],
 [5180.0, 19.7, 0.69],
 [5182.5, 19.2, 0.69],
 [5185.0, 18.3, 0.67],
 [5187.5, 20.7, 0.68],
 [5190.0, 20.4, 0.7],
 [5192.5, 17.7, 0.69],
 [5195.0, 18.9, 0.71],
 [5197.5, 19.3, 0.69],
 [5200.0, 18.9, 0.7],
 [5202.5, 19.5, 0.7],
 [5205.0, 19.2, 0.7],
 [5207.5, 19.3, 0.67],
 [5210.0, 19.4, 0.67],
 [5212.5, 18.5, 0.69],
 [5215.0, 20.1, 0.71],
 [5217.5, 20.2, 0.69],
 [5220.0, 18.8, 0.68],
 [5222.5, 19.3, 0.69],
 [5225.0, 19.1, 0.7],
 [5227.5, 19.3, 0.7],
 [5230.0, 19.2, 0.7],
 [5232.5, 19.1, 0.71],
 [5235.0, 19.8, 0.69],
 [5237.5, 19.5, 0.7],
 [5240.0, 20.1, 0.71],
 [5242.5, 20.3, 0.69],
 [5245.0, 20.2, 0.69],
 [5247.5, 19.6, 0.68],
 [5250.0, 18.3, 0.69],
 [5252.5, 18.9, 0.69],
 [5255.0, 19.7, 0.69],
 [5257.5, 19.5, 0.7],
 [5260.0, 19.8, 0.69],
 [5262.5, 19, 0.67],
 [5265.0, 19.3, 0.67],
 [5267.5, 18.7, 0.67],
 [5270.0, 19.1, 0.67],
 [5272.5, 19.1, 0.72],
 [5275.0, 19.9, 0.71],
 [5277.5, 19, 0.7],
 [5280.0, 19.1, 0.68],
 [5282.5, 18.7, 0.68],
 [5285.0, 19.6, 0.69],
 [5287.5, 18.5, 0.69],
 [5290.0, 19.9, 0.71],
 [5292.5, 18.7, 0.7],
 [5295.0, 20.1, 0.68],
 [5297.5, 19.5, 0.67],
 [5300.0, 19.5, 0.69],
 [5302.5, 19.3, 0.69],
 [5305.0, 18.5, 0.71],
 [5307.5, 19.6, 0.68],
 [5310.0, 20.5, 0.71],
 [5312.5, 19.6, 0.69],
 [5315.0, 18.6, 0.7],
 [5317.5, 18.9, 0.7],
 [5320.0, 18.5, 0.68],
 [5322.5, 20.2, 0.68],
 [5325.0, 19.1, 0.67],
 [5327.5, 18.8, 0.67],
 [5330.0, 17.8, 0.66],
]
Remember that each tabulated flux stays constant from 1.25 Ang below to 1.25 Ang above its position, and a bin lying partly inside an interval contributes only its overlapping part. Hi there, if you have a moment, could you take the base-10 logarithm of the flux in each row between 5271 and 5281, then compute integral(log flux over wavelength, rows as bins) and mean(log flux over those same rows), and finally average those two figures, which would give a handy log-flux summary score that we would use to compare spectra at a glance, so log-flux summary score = 7.07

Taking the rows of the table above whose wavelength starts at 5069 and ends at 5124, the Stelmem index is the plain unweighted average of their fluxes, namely 19.8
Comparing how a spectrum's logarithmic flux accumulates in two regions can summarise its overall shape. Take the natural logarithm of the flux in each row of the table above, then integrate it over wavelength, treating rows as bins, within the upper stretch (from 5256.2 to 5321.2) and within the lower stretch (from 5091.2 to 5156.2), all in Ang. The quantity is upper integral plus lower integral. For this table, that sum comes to 386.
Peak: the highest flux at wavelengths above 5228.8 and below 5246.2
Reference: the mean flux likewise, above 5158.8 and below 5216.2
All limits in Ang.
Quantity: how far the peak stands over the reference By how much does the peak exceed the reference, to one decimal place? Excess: 1.0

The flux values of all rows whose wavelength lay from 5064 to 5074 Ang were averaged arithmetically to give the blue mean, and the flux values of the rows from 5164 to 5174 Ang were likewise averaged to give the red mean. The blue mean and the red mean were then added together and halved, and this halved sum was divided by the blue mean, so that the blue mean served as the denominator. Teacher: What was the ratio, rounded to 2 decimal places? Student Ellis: 0.96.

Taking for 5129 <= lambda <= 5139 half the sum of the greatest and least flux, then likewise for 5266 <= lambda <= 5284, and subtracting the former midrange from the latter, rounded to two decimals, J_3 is -0.55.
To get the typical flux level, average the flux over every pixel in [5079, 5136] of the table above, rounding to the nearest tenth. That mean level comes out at 19.8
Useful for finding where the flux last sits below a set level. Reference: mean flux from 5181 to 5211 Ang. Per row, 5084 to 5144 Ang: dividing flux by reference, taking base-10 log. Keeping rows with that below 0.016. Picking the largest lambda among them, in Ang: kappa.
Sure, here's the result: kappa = 5142.5 Ang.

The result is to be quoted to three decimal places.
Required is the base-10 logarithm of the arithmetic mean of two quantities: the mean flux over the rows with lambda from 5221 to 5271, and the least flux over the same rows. 1.275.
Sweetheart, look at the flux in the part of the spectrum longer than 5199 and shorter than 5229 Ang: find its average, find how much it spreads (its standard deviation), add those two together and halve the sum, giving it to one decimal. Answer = 9.9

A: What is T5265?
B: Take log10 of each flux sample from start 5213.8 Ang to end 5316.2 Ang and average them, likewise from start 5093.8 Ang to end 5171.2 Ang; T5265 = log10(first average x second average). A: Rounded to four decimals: 0.2211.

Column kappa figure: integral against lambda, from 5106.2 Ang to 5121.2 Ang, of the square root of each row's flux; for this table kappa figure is 66.2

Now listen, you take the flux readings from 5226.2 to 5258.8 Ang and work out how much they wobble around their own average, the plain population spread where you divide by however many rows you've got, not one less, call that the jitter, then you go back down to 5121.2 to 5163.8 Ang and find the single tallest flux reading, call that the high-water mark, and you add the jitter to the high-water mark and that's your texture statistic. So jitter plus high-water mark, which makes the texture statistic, 21.6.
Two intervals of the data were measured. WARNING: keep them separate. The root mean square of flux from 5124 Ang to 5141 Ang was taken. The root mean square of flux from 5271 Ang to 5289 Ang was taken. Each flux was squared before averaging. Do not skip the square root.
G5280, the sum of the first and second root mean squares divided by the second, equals 2.03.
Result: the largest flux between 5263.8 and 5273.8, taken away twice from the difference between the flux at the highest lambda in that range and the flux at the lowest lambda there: -38.8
